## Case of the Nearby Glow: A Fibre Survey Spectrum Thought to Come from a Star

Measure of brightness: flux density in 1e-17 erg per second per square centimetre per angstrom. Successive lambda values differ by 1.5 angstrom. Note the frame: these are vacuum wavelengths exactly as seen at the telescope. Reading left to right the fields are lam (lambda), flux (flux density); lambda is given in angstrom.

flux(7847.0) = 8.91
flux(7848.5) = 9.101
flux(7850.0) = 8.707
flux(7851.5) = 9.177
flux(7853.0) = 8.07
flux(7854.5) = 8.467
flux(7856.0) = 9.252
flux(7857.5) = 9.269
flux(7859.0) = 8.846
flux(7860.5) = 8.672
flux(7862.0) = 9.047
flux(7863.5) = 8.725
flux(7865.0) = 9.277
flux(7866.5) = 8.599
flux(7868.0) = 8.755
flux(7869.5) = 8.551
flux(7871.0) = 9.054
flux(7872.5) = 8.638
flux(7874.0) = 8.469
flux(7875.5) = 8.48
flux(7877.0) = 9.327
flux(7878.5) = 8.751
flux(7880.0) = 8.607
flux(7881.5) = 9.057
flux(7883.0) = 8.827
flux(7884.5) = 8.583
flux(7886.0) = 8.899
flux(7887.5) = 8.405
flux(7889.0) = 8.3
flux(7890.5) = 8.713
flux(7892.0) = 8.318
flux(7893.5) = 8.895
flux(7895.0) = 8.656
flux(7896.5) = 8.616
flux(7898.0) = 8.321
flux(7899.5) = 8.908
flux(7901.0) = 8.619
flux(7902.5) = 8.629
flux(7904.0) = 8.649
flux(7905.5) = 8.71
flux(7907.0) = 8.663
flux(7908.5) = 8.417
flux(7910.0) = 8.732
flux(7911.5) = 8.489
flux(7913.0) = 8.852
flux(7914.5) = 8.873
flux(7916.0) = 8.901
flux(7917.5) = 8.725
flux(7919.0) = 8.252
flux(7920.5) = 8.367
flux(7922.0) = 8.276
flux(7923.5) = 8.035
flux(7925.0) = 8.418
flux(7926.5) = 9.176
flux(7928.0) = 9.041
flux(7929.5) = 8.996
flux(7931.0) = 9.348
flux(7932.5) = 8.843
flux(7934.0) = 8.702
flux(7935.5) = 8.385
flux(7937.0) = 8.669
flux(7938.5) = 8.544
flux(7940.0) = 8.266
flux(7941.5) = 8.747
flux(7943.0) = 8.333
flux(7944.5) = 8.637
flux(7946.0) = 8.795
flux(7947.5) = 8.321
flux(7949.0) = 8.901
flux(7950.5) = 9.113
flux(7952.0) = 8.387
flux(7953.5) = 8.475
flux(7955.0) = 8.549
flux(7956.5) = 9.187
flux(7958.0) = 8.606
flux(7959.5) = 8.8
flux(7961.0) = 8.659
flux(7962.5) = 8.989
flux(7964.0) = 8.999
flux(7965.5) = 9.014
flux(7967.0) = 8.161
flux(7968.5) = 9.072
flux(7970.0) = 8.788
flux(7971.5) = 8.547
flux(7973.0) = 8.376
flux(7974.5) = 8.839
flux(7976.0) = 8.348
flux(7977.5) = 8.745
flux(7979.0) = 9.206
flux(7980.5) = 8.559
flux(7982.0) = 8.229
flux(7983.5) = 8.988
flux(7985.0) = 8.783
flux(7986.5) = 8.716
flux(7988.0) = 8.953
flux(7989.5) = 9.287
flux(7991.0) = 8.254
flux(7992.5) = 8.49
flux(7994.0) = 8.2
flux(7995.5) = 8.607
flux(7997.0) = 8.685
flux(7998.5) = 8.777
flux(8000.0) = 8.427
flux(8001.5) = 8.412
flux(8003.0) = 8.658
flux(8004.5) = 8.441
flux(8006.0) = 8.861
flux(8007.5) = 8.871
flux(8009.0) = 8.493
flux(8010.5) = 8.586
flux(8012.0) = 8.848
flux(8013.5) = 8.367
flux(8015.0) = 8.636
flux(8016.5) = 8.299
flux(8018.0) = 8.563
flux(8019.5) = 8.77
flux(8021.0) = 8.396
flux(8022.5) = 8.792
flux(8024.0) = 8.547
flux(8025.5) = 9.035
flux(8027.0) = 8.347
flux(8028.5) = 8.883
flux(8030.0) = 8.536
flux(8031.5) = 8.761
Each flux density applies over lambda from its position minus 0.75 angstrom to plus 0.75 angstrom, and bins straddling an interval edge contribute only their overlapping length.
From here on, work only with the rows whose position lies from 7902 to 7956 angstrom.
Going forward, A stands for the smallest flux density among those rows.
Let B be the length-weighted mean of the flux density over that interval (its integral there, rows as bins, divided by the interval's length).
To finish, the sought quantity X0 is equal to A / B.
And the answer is 0.929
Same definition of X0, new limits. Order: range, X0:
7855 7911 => 0.950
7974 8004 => 0.947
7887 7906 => 0.966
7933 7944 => 0.969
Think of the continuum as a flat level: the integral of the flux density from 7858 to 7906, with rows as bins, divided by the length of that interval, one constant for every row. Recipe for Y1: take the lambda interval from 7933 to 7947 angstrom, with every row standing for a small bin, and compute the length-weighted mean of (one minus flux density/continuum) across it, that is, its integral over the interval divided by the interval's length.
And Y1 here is 0.018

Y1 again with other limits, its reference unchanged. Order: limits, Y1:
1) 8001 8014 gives 0.011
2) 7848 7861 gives -0.014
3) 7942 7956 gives 0.011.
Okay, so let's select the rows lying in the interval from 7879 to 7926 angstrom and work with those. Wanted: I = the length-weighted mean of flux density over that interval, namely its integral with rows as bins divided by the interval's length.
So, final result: 8.61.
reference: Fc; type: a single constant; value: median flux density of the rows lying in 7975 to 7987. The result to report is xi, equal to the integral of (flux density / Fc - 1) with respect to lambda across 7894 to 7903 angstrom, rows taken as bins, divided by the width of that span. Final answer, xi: -0.011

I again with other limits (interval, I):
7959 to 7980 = 8.75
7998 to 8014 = 8.61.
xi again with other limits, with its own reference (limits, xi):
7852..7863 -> 0.009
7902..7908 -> -0.009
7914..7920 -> -0.007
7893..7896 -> 0.002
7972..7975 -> -0.017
